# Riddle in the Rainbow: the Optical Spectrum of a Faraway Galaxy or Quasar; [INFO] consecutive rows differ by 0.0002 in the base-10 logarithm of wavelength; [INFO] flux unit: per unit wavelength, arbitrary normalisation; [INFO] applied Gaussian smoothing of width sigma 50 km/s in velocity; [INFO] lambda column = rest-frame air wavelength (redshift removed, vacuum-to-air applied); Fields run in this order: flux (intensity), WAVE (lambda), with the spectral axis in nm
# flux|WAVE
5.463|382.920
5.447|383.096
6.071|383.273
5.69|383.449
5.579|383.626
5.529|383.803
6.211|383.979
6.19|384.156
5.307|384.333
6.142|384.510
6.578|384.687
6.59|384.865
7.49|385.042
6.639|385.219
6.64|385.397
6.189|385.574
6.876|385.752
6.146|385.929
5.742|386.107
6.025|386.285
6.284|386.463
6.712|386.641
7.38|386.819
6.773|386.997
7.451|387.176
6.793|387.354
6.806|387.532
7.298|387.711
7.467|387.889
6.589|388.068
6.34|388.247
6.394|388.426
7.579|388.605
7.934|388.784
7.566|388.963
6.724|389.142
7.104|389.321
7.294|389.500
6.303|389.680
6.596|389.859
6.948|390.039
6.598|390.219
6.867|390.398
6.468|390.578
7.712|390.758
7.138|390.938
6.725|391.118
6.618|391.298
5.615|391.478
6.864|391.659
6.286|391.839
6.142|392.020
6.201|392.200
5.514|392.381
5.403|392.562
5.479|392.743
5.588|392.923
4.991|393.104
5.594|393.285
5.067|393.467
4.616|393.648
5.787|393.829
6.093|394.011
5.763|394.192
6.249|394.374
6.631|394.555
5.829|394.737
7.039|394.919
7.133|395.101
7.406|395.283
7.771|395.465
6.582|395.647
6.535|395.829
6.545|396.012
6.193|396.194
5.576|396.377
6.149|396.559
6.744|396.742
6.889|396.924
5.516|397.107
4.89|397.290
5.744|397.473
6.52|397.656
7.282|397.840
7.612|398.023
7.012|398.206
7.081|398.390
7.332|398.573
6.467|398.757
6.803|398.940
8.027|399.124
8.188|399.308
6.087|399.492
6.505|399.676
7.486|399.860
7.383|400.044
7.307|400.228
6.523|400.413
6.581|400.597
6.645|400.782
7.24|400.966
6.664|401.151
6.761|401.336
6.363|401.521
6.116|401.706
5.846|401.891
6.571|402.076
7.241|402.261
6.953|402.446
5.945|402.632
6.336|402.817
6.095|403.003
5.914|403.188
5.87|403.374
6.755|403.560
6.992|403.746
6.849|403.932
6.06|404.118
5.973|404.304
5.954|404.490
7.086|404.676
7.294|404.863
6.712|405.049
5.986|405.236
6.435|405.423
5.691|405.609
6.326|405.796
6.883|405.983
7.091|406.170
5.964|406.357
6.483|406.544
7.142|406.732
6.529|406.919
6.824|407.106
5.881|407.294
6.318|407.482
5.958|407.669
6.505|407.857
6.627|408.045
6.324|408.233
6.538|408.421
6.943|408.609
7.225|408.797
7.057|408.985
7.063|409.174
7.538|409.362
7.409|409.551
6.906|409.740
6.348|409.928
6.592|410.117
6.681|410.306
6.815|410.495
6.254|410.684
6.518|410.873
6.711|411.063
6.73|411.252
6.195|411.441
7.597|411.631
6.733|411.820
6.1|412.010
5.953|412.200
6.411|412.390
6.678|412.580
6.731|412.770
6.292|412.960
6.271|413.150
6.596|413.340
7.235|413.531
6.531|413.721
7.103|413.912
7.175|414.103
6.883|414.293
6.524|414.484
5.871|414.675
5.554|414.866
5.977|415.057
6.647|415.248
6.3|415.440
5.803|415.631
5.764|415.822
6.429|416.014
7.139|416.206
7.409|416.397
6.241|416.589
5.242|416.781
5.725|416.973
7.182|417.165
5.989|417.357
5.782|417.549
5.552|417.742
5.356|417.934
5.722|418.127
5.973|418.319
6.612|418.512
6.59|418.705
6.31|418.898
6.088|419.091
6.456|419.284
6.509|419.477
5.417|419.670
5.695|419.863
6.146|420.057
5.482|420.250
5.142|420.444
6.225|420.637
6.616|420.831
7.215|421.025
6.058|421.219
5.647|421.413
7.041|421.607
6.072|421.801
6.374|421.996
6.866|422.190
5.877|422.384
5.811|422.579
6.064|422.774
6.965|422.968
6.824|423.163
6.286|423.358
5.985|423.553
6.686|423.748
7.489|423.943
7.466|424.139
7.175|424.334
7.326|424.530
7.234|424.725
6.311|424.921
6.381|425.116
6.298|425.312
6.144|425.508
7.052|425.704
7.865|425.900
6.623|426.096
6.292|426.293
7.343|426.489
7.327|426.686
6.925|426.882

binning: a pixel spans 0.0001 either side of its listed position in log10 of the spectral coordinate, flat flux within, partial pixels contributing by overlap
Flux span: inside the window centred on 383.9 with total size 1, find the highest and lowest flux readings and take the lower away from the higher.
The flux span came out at 0.90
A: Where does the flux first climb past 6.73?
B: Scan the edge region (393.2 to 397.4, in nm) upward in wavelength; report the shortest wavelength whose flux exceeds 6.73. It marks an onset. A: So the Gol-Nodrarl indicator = 394.919 nm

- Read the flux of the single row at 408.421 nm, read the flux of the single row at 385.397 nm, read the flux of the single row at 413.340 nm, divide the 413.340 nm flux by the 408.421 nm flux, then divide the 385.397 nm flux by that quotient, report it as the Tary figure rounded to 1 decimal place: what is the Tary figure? 6.6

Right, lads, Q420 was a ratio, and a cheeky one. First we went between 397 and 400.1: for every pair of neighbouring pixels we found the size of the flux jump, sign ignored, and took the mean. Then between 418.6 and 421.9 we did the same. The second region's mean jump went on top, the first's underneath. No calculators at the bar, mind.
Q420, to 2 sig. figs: 0.93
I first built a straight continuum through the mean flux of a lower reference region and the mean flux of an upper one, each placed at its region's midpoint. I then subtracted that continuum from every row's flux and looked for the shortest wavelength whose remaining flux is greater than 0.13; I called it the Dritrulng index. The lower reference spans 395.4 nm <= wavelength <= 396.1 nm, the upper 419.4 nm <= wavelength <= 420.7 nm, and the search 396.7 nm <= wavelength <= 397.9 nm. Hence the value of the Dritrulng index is 397.840 nm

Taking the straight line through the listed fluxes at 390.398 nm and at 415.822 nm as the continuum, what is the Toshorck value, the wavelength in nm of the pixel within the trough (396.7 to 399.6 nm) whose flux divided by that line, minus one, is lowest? 397.290 nm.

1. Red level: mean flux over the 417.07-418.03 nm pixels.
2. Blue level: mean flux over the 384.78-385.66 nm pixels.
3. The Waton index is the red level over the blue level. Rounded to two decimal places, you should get 0.89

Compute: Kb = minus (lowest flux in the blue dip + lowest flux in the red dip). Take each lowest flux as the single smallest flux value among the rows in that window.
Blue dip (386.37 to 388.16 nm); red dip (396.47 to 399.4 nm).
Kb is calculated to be -11.2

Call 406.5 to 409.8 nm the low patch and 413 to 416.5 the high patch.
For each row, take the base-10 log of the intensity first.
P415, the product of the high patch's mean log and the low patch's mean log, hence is 0.67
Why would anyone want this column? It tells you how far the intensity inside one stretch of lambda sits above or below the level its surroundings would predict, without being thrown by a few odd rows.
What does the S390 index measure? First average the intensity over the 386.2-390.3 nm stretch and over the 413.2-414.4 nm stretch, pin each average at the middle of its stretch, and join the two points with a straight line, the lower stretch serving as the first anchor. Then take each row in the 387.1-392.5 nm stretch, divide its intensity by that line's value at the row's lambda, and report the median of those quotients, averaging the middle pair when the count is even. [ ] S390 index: 0.978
